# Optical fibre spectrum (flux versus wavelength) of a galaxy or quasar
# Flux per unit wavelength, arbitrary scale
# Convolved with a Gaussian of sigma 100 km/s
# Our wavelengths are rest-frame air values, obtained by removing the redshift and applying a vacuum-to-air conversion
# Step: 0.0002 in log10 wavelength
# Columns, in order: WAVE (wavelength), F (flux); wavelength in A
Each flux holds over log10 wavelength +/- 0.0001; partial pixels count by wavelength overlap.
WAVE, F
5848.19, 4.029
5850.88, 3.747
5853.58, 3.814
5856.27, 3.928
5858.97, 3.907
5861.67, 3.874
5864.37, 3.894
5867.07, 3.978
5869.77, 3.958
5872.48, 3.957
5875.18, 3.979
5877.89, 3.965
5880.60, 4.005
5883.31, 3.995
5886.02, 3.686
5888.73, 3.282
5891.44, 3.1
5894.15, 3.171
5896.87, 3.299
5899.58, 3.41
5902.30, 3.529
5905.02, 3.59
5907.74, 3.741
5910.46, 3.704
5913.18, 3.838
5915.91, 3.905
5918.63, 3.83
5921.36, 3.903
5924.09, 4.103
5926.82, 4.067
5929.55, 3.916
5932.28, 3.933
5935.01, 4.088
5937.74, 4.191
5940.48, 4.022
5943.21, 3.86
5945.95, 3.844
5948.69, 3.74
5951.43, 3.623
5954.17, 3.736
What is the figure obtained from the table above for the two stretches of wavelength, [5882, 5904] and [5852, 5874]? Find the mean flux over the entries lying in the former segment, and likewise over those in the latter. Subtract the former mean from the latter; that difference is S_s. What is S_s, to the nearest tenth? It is 0.5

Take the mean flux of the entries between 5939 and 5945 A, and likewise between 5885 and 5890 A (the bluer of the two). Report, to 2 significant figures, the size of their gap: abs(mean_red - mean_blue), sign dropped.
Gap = 0.46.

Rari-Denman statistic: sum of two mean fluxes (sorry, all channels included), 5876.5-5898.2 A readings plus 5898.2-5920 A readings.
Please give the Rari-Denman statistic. 7.26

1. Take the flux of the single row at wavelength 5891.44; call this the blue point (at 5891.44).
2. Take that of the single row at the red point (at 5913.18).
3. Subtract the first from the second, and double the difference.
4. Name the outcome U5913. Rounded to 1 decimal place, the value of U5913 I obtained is 1.5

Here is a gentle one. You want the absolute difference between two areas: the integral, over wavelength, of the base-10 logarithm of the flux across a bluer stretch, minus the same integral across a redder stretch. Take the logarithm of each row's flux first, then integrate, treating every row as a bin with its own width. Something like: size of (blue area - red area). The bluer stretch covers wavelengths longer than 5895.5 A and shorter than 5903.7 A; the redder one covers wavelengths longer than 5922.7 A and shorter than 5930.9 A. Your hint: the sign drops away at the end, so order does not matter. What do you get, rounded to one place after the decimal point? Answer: 0.6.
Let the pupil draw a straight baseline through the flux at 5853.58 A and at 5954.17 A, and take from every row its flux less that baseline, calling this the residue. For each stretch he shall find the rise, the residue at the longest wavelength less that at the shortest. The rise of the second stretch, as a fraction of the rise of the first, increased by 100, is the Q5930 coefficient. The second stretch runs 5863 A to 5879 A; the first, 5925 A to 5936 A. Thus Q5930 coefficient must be 103.0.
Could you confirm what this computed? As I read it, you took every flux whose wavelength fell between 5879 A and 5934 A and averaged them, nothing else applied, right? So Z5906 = 3.70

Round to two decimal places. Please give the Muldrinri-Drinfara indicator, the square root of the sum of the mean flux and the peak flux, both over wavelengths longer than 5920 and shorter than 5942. 2.87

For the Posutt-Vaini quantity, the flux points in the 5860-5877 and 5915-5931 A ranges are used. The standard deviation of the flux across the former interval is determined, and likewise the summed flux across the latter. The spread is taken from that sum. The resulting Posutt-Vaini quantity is 23.7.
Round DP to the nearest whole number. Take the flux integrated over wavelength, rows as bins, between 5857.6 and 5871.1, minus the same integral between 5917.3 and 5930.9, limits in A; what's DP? -1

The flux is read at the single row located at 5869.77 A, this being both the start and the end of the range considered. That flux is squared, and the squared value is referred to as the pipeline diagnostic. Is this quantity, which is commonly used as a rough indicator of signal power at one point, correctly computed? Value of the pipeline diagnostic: 15.7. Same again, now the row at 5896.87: 10.9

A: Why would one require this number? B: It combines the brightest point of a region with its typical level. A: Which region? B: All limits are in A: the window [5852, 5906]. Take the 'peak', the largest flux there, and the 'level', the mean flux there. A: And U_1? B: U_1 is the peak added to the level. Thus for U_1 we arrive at 7.72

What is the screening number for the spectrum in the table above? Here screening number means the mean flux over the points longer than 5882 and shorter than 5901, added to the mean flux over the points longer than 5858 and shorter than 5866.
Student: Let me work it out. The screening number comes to 7.31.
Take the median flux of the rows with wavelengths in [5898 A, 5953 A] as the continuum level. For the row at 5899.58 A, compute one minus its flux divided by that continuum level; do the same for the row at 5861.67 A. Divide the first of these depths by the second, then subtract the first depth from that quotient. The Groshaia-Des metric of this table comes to -20.2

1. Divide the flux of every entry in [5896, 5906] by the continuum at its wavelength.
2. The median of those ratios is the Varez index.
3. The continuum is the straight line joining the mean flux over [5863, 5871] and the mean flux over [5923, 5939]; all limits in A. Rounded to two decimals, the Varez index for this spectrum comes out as 0.87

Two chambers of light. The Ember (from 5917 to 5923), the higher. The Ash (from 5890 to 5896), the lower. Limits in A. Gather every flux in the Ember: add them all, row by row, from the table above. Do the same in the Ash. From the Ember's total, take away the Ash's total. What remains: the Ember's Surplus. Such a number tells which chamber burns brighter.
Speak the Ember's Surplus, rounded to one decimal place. 1.5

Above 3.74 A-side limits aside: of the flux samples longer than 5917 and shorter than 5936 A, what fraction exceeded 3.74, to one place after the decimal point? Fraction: 1.0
